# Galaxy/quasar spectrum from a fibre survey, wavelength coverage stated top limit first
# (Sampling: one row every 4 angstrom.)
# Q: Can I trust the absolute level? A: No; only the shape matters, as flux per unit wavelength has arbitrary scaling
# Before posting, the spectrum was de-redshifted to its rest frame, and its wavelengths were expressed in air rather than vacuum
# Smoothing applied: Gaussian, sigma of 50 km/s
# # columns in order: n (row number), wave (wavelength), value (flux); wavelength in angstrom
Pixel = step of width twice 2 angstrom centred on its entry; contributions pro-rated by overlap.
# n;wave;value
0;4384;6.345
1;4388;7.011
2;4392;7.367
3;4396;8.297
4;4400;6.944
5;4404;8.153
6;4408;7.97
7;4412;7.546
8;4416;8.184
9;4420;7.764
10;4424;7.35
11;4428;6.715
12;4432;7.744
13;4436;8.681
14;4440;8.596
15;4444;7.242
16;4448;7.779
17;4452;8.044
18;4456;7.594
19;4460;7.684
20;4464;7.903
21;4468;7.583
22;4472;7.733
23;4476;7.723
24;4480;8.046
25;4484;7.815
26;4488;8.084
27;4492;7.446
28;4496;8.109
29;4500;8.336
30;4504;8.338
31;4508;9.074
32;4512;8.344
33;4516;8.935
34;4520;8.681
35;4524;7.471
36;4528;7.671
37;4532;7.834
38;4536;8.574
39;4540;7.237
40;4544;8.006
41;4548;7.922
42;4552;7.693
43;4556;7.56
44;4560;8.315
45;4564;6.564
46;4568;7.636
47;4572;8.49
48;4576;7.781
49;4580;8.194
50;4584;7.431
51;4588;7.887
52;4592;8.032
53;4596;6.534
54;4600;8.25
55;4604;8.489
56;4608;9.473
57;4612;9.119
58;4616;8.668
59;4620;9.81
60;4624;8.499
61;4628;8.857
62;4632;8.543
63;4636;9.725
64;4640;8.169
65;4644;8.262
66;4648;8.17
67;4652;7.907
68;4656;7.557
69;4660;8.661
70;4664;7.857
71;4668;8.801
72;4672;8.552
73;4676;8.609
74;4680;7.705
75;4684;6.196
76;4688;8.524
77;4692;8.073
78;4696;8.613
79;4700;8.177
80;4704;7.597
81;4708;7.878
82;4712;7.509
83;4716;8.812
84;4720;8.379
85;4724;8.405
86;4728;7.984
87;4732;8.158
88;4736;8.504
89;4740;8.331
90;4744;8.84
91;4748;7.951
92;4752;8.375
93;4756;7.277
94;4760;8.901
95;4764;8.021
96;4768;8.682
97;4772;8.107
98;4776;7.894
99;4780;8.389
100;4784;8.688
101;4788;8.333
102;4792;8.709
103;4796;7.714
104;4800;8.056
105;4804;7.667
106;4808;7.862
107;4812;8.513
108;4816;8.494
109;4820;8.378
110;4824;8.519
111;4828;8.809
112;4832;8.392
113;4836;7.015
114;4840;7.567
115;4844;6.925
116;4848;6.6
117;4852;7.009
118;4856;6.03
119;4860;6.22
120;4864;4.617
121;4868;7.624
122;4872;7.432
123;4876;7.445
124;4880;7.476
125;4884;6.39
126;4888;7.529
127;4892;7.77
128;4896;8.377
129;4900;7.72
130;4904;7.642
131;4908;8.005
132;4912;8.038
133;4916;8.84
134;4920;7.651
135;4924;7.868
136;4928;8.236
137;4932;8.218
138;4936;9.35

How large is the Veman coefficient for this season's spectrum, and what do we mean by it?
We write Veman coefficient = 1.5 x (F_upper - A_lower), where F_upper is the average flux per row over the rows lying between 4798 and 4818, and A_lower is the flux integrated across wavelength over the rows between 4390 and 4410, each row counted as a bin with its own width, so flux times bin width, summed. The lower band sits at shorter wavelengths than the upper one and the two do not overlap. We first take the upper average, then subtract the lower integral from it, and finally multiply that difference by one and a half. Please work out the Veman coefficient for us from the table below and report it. -220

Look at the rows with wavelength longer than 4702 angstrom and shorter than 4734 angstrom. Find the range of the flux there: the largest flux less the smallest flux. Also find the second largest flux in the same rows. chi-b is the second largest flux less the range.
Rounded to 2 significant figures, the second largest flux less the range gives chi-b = 7.1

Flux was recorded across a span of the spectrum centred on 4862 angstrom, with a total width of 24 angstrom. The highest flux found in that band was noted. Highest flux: 7.624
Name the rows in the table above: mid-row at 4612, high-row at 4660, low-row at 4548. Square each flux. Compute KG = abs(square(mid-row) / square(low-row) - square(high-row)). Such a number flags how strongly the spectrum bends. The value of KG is 74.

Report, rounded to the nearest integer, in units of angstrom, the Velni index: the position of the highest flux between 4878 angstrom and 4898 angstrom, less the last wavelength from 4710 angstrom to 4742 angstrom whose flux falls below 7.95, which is 184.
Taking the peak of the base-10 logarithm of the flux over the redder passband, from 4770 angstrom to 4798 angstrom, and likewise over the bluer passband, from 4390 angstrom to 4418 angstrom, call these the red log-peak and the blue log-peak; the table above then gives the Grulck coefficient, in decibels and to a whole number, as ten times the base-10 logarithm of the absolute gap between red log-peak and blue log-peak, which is -17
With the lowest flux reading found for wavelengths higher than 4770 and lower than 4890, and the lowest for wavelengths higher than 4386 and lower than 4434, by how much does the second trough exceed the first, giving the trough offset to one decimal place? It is 2.1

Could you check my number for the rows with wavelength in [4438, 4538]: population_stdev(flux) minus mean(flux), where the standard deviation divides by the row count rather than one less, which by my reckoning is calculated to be -7.6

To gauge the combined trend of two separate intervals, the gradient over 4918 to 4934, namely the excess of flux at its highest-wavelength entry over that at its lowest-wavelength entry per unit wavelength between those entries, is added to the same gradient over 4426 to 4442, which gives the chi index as 0.20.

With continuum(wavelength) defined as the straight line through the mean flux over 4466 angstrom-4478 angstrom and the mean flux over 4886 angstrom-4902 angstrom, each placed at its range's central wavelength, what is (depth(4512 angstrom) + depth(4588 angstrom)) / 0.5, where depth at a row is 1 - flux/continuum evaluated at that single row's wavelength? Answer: -0.21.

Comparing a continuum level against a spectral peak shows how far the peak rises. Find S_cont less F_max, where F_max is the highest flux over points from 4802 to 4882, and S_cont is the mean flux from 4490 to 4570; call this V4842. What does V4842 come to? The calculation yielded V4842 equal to -0.82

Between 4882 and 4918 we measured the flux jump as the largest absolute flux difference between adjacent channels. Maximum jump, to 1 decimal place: 1.1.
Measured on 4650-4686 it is 1.5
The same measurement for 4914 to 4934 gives 1.2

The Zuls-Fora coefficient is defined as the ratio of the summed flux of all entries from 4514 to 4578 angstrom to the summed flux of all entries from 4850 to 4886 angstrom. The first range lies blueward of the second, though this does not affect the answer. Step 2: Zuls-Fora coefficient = 2.1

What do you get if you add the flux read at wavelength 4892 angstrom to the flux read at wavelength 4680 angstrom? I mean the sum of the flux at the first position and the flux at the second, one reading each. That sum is 15.5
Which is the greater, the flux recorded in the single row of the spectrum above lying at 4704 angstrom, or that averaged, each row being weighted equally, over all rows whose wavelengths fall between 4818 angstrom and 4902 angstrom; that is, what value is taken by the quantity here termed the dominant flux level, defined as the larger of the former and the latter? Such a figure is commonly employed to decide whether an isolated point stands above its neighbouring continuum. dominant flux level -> 7.6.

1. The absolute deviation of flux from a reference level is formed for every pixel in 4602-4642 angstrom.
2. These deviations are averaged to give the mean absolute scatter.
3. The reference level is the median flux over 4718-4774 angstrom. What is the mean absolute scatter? 0.62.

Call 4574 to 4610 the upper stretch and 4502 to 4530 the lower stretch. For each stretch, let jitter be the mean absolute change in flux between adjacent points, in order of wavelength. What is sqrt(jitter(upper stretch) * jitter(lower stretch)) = 0.7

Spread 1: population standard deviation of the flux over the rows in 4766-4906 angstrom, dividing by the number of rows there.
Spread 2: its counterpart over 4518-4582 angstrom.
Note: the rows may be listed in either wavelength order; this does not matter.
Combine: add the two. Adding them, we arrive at 1.42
